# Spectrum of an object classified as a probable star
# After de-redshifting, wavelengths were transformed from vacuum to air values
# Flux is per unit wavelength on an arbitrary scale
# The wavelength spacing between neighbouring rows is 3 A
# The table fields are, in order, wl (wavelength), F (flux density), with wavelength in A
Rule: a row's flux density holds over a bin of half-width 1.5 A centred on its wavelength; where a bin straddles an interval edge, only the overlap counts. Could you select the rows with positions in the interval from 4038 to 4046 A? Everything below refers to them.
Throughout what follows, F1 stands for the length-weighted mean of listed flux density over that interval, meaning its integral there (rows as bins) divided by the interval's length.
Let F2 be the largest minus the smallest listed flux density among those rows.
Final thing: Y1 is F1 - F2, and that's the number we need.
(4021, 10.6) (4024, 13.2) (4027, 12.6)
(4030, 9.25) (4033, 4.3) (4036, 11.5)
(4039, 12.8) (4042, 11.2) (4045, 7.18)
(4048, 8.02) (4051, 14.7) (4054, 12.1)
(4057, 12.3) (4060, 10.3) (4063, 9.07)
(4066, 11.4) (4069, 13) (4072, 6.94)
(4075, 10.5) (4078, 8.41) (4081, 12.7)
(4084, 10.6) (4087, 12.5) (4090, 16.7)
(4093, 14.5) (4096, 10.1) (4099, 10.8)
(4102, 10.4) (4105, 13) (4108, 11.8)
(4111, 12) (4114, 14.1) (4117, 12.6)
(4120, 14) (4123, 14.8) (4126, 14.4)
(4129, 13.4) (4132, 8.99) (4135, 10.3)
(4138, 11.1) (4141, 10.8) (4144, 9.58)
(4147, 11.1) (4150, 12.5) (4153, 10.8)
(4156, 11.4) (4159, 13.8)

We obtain 5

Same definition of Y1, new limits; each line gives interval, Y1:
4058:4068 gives 8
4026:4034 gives 0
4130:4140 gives 8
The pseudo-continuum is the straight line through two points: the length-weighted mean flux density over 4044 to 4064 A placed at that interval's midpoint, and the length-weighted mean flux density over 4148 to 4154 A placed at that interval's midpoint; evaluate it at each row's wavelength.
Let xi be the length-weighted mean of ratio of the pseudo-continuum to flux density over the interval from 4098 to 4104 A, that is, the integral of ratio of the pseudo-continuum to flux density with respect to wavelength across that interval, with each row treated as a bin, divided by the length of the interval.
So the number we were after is 1.04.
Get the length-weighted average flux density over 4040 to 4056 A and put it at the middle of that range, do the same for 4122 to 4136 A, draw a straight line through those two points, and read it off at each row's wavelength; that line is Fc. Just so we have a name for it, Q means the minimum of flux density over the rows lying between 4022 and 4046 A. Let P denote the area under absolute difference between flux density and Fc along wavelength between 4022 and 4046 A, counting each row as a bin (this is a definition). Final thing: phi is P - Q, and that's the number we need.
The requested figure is 53.4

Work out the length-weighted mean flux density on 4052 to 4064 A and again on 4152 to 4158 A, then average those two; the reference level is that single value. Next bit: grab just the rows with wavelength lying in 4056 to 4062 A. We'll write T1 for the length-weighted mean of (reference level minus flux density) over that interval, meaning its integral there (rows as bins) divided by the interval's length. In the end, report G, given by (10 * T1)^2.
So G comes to 5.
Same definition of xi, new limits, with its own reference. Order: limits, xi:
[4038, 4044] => 0.93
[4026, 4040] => 1.25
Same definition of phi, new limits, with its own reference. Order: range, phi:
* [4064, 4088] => 33.4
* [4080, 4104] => 35.1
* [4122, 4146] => 43.4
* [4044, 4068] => 39.0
